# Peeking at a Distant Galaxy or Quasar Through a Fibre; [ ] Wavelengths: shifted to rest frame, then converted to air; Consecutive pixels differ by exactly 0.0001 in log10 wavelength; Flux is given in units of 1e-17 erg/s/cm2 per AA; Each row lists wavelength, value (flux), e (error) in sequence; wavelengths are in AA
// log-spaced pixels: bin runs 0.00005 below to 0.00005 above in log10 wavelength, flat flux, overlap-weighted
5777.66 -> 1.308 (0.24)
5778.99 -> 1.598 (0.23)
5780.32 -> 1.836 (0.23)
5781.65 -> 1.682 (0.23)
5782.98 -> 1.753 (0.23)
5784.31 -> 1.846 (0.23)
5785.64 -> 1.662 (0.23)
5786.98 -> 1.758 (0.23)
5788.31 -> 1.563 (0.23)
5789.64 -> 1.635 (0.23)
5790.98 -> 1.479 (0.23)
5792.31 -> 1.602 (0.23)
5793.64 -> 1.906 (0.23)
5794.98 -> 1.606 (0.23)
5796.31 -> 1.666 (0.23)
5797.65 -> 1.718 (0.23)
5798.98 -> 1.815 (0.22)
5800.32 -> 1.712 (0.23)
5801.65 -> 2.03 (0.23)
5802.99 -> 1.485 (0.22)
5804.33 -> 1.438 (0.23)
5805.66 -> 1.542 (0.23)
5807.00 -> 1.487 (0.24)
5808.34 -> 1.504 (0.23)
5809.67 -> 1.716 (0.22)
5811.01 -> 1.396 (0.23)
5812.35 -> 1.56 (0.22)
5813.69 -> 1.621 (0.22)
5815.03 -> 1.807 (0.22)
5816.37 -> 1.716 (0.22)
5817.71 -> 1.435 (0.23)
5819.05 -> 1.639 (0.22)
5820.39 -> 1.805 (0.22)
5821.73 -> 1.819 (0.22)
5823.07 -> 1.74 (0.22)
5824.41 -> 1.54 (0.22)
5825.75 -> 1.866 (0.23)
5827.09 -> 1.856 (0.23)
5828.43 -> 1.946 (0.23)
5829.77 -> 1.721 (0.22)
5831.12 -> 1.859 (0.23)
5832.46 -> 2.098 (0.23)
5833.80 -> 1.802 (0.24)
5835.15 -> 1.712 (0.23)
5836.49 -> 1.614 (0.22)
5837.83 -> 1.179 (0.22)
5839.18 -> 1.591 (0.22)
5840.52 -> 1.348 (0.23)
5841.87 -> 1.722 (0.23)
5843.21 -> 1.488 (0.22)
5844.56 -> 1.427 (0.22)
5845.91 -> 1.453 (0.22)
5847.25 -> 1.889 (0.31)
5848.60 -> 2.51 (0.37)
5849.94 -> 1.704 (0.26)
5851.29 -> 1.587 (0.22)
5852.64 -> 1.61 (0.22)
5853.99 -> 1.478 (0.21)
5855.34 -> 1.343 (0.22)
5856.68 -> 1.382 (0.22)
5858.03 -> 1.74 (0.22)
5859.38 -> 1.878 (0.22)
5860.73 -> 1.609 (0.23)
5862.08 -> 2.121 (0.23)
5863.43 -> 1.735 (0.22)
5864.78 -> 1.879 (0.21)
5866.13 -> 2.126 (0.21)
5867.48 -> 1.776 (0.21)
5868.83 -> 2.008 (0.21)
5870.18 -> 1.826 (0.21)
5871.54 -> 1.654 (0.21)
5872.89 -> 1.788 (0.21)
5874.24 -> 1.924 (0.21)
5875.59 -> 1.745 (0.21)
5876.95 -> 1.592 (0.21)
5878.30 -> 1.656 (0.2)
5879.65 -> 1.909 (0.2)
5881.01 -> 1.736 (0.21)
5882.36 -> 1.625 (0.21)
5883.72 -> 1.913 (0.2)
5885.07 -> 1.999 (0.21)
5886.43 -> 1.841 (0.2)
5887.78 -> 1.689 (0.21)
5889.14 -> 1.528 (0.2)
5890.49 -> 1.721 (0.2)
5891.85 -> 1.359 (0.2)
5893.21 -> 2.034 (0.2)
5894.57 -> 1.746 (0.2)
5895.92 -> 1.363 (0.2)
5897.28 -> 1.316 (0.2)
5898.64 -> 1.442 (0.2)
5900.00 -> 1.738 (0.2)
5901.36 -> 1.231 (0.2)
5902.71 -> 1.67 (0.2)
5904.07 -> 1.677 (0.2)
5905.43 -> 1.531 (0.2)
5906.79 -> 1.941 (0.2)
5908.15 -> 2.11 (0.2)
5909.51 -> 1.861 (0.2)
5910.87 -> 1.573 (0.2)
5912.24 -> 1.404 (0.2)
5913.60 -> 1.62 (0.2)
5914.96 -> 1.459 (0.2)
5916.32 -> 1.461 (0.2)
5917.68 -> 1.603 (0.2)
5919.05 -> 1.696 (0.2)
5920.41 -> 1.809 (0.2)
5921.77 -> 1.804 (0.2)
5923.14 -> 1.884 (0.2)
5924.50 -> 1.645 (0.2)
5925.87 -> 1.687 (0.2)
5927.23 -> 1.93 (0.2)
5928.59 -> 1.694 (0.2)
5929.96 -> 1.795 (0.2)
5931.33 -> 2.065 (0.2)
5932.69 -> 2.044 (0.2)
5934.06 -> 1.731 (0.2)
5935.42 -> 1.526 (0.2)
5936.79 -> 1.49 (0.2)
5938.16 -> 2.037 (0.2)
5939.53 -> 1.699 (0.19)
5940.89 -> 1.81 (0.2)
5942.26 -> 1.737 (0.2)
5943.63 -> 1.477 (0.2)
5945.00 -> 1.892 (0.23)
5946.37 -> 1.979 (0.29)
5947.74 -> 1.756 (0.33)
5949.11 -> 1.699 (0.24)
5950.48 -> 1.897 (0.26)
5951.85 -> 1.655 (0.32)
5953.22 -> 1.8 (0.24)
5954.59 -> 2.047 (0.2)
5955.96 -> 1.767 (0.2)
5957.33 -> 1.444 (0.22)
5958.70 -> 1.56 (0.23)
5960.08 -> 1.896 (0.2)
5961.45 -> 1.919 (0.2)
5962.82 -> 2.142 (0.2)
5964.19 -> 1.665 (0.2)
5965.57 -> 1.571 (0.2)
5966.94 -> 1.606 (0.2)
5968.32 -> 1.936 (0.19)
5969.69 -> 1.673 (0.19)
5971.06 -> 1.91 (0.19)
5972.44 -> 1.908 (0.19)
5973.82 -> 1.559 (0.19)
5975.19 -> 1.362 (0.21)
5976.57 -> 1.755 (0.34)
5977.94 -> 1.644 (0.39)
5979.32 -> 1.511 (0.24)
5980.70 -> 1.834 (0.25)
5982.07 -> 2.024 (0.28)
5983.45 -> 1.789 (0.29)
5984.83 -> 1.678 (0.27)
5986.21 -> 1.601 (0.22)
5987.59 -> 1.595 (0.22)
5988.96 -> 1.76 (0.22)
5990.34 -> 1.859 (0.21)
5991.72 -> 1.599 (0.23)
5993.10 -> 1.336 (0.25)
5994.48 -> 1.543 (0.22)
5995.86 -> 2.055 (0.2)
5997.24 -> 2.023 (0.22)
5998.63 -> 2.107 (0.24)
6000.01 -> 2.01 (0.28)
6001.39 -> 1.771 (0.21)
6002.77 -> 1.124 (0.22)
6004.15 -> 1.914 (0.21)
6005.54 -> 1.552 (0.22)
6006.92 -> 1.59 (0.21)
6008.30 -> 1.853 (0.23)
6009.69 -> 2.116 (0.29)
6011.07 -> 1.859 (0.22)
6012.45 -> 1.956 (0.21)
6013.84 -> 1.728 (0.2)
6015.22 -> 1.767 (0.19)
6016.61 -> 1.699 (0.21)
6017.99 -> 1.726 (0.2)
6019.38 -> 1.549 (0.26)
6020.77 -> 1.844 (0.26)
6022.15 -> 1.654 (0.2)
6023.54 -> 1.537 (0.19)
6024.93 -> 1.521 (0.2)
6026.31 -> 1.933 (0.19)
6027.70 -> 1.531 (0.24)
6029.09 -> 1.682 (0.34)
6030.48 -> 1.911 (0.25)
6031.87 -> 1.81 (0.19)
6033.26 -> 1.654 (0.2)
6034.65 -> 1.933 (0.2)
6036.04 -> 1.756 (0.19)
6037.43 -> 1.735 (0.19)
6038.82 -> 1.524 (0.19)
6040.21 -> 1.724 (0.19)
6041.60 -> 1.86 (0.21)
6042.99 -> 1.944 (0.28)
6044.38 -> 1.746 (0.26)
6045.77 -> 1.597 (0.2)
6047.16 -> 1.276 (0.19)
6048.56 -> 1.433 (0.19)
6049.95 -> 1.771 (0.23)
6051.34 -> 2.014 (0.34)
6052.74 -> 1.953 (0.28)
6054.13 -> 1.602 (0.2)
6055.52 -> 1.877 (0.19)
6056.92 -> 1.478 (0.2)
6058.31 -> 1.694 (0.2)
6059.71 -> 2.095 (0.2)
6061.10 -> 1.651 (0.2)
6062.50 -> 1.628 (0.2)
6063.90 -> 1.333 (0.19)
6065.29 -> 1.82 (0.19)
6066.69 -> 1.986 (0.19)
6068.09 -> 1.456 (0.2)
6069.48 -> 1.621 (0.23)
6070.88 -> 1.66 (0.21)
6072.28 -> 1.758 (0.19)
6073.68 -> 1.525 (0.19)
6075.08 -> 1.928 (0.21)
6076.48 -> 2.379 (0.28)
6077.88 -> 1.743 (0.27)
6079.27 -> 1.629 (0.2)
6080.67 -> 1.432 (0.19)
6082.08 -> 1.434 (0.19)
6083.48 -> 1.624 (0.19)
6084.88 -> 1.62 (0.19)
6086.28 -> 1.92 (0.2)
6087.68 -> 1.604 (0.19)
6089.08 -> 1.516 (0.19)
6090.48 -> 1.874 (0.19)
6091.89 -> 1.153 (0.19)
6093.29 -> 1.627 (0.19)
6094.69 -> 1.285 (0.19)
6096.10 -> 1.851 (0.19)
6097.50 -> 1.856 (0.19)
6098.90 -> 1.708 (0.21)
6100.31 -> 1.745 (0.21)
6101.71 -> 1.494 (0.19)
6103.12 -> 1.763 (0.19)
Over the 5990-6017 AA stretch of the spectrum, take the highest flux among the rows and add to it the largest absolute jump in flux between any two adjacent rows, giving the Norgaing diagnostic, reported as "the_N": 2.9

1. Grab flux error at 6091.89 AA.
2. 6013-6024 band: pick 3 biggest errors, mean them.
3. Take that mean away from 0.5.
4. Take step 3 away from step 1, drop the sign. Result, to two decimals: 0.07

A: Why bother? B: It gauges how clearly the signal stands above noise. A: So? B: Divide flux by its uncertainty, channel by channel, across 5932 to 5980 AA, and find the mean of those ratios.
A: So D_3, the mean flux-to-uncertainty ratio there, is 8.0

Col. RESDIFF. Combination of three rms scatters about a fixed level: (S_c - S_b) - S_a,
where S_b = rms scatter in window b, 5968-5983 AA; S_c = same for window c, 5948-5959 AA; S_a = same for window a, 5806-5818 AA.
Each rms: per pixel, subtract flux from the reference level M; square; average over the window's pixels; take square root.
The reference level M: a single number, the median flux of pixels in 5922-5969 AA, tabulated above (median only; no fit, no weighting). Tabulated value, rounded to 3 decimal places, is -0.242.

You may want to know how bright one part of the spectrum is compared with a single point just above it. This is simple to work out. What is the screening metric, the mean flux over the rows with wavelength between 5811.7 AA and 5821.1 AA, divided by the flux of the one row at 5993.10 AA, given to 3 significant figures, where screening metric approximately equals 1.24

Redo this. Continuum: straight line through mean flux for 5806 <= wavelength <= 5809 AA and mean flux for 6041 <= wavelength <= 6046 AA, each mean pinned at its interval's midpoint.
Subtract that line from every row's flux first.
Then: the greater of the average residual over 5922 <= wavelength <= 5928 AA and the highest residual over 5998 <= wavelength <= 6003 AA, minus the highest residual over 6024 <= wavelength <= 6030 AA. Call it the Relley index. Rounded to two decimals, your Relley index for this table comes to 0.21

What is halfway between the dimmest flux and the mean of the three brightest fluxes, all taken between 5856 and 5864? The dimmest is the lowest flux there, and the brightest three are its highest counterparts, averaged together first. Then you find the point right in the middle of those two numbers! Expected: 1.65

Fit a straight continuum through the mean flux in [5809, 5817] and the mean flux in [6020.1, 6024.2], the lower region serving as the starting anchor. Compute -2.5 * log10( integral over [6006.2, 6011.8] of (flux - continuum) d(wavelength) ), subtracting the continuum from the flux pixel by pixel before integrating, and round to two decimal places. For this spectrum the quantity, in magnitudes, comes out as 0.01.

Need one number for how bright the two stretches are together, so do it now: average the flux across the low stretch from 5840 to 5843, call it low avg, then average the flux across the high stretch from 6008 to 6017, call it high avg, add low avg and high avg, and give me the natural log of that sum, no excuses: 1.22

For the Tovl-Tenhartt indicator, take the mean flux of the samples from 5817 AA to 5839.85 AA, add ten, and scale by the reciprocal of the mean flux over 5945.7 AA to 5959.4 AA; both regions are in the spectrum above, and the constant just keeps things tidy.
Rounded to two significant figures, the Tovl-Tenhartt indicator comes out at 6.7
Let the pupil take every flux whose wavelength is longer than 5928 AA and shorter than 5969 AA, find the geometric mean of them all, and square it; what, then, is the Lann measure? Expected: 3.12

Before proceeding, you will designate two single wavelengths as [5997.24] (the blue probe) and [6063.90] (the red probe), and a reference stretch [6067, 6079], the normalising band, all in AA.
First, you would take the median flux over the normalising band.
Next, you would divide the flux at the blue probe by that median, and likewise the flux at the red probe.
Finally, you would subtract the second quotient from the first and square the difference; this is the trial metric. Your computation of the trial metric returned 0.16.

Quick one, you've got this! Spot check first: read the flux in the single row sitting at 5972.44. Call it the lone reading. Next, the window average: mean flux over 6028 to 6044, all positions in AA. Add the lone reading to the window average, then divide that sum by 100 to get 0.0368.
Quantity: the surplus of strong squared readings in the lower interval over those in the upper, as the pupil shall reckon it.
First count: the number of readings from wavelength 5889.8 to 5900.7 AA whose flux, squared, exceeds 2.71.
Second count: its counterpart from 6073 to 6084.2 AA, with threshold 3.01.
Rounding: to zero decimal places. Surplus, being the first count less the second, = 1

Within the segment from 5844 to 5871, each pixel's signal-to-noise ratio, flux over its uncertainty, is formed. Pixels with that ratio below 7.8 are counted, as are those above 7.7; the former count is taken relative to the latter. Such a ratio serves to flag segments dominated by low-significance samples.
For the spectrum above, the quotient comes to 1.2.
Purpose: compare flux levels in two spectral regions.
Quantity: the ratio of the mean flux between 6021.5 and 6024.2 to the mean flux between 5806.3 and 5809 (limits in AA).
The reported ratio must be 1.07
